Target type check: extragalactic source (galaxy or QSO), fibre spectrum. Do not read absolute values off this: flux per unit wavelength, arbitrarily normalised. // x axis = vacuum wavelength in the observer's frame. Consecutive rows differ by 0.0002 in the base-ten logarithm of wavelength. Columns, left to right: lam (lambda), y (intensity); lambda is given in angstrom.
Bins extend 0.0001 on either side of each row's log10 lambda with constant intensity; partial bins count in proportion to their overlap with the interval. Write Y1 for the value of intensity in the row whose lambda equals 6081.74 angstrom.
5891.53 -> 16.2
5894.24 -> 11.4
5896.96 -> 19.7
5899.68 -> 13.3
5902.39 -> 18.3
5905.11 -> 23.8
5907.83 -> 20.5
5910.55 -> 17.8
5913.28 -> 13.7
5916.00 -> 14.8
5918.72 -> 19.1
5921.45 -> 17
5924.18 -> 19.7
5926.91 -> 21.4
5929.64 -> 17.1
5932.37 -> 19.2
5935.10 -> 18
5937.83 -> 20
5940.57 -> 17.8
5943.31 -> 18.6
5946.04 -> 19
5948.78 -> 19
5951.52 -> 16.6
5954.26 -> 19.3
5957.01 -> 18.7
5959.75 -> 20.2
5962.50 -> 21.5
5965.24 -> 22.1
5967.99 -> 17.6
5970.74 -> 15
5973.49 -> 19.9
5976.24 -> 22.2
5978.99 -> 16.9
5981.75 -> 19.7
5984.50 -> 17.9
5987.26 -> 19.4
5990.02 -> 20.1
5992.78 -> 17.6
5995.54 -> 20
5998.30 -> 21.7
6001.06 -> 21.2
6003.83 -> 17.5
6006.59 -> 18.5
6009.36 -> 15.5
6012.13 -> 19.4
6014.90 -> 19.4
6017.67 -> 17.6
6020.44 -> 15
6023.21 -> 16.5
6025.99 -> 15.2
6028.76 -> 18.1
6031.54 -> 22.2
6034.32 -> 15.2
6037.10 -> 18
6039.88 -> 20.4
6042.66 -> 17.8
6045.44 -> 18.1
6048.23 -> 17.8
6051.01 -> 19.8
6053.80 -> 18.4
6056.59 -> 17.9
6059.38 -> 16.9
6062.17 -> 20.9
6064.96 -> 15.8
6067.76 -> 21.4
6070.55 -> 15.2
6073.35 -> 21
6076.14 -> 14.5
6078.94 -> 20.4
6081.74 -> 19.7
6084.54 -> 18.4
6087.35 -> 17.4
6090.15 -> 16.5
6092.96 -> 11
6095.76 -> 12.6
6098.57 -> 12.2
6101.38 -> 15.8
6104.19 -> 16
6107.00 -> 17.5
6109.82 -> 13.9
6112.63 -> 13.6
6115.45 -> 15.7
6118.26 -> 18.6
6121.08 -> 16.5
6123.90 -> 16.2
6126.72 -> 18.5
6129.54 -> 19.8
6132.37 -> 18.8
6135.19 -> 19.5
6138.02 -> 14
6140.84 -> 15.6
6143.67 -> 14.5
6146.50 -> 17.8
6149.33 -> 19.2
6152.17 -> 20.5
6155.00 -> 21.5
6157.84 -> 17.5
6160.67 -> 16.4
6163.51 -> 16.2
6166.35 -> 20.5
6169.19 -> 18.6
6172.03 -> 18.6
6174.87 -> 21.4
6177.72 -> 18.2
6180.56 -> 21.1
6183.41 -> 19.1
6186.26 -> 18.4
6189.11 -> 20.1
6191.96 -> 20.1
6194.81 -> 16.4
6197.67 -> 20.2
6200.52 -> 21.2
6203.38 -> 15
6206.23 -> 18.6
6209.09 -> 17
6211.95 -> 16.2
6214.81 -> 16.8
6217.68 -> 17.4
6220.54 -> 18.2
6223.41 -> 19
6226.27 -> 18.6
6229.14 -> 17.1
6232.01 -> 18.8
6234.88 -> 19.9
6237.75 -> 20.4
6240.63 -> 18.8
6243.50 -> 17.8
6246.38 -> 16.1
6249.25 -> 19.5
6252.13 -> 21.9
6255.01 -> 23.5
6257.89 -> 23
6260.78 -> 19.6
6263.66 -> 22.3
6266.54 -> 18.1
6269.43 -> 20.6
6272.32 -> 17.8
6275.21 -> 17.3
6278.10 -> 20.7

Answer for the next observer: 19.7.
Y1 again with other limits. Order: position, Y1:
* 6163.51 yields 16.2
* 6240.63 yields 18.8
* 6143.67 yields 14.5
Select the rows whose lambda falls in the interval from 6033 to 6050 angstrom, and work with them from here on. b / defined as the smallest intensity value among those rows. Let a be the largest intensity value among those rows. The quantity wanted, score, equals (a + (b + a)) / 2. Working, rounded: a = 20.4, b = 15.2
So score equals 28.0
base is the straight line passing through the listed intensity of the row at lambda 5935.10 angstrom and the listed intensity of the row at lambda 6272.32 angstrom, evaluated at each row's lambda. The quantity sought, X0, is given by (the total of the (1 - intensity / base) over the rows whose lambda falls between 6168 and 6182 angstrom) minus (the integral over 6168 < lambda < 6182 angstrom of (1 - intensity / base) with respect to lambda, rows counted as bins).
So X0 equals 0.88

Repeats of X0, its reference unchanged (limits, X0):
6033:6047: -0.01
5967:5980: 0.20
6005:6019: 0.06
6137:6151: -0.72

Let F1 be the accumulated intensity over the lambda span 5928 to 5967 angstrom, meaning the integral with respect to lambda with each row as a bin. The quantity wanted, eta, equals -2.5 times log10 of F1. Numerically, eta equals -7.18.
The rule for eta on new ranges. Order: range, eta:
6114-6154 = -7.12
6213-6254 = -7.21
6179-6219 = -7.17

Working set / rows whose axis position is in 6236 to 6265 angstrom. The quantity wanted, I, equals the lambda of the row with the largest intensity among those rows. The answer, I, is 6255.01 angstrom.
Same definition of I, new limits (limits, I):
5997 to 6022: 5998.30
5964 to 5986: 5976.24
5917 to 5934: 5926.91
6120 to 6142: 6129.54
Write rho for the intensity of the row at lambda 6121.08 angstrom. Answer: 16.5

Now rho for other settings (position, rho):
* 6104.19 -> 16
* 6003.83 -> 17.5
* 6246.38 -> 16.1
